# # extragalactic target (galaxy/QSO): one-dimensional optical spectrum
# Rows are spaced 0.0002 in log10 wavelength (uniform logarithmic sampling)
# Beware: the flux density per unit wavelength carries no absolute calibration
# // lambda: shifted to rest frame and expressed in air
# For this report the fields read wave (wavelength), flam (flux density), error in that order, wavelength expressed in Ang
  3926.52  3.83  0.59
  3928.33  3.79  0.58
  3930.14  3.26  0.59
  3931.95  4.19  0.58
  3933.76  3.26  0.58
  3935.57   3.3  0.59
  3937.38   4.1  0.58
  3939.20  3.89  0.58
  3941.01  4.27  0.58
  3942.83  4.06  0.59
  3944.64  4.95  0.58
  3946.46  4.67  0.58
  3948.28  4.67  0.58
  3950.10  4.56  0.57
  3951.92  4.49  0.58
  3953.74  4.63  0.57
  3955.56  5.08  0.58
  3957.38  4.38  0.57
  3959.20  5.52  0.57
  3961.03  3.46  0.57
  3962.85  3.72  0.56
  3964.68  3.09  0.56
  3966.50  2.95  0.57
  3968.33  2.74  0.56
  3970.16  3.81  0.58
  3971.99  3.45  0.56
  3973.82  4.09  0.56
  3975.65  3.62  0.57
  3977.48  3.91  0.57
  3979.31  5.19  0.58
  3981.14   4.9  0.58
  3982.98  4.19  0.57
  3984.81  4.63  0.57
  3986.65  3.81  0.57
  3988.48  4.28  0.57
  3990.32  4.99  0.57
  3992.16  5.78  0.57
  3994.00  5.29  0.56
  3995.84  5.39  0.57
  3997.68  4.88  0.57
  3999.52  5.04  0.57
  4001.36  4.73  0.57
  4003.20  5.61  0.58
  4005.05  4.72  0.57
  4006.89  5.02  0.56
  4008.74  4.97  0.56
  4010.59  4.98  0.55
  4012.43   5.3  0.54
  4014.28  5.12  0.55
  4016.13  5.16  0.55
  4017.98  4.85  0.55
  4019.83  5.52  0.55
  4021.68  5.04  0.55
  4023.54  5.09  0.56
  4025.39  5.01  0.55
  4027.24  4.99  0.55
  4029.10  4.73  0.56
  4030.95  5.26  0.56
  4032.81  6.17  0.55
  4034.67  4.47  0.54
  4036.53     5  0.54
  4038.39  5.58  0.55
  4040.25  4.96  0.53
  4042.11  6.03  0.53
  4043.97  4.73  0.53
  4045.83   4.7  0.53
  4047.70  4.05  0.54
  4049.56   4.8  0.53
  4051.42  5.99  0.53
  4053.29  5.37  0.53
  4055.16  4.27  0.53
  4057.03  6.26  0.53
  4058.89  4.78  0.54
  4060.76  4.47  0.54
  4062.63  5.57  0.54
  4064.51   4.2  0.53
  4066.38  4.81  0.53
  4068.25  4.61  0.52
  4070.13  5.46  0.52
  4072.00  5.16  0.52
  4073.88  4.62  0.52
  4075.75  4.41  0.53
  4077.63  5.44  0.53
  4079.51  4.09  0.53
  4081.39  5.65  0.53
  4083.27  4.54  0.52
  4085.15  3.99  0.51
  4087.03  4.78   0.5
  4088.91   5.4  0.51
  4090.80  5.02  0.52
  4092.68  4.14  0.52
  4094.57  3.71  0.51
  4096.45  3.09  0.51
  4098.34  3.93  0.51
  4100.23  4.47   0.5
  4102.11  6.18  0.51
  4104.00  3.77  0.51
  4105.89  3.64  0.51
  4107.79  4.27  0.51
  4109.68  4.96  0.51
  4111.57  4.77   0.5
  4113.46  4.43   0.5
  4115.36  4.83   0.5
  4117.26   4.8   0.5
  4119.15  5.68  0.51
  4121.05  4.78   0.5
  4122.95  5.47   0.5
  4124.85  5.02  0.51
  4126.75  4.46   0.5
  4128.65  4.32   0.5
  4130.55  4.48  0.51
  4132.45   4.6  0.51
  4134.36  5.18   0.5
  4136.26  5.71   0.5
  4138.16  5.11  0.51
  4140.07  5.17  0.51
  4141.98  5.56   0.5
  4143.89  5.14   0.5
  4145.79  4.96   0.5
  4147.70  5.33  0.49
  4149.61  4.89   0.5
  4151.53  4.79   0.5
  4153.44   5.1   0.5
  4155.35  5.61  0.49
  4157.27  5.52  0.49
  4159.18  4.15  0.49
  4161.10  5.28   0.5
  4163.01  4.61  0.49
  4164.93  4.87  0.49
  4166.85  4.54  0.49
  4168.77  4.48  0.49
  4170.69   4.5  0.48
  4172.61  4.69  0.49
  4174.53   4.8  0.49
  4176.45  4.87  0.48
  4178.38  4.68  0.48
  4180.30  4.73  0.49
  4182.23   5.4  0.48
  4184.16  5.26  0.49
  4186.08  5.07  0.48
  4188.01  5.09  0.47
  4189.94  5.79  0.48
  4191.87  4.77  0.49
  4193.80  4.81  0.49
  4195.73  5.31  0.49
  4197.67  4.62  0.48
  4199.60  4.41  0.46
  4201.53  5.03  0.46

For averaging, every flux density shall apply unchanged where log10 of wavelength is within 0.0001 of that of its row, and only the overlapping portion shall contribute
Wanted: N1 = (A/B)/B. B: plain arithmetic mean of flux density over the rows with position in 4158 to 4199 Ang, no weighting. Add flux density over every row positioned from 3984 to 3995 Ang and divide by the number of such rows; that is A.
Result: 0.202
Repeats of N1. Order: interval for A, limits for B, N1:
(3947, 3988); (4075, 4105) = 0.201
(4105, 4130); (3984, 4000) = 0.197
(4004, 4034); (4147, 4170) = 0.211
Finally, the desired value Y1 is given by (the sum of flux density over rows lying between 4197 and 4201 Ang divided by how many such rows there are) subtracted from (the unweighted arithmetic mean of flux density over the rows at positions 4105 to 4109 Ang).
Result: -0.6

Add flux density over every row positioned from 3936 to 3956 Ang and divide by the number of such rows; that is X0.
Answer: 4.5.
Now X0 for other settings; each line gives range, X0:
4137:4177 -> 5.0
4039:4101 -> 4.8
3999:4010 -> 5.0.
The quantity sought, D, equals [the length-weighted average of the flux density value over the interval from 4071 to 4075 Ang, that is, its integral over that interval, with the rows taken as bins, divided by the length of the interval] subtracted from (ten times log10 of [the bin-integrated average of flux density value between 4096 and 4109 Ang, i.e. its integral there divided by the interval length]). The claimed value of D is 1.40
